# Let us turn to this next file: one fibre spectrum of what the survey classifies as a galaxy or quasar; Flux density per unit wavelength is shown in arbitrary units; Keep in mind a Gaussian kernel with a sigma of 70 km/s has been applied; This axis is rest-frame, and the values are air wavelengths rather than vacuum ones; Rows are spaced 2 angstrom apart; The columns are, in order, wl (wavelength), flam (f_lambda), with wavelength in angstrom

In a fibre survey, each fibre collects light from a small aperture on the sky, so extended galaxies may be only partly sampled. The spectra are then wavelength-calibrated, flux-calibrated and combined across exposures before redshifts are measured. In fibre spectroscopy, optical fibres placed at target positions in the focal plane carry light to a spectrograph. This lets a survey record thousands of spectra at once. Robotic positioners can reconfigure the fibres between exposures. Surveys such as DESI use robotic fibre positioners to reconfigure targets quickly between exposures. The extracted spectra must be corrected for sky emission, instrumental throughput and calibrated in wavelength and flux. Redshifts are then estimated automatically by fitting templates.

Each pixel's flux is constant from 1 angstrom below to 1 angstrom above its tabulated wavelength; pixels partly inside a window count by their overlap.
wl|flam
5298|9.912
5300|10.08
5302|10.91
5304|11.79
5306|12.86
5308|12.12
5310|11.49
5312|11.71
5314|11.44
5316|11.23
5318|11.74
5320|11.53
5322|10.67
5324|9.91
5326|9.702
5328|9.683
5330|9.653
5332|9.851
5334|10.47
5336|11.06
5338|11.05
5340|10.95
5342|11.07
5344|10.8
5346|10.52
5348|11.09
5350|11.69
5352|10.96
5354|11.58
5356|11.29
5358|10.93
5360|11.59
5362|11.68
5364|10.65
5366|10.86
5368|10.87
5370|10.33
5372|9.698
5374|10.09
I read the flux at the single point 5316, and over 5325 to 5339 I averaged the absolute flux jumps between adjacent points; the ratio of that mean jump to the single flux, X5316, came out 0.022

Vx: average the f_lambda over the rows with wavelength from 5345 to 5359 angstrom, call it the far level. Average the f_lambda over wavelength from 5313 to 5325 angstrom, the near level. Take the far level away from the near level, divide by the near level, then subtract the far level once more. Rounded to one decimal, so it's -11.2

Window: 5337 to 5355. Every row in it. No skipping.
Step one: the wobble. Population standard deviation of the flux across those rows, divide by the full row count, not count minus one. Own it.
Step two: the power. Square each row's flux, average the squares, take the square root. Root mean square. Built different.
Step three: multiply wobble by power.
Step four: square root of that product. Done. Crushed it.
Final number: 1.9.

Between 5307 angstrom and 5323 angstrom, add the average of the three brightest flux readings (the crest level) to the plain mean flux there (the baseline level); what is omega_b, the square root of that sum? 4.83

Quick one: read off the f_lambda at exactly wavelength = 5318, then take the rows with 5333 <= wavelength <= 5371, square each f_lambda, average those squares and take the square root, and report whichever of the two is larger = 11.7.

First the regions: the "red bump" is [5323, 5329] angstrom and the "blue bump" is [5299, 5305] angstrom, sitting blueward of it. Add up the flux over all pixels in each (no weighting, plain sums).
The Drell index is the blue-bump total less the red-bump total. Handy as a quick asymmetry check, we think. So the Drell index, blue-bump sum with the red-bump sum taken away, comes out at 3.5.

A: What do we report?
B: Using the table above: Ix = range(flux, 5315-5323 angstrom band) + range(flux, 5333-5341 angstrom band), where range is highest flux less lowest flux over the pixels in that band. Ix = 1.7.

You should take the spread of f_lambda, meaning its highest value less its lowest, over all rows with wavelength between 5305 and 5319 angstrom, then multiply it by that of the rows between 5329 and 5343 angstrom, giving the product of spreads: 2.3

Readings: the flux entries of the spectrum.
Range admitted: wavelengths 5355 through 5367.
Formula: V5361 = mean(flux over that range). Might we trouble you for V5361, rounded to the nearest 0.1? 11.2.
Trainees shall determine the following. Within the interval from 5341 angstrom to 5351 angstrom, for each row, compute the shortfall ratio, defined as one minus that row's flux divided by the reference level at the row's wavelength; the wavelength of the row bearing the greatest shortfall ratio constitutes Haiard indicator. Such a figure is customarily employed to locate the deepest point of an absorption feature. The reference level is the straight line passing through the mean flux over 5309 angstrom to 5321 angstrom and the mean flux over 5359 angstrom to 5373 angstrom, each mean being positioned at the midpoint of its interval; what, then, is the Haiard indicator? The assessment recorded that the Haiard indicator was 5346 angstrom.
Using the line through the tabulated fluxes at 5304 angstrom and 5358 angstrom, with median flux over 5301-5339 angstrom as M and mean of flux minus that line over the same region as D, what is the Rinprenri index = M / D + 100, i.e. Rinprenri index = 80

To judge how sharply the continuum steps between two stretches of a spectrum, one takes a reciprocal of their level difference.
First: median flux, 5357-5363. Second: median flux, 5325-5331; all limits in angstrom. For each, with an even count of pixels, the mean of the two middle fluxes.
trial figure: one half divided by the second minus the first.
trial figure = -0.3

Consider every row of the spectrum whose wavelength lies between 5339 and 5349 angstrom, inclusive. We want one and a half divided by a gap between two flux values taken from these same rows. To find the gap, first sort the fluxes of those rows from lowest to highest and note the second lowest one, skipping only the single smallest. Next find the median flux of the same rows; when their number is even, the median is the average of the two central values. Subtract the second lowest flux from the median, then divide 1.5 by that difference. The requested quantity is 10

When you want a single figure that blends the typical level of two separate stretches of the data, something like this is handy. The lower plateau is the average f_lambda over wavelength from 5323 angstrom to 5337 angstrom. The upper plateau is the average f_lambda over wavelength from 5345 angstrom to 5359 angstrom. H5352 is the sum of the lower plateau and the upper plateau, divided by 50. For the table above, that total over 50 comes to 0.424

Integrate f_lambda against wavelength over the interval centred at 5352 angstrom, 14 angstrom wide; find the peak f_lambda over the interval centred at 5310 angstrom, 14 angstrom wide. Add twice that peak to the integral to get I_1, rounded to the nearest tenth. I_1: 181.8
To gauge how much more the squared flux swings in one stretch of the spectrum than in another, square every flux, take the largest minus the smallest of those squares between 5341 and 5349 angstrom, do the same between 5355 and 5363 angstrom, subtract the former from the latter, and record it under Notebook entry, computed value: 4.6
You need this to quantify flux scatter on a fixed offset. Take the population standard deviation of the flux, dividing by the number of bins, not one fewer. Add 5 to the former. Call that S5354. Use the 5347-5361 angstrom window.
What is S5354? 5.30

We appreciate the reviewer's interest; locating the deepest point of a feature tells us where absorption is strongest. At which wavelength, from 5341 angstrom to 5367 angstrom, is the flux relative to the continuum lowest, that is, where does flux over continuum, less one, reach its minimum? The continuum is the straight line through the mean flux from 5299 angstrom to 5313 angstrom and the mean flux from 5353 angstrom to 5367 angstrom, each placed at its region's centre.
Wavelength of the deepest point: 5346 angstrom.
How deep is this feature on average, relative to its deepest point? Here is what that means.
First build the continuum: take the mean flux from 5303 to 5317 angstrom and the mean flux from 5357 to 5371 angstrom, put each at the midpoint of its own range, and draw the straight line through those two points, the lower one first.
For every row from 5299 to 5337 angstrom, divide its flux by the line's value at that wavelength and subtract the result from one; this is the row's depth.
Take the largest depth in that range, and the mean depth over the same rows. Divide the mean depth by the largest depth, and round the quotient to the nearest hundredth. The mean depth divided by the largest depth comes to 0.40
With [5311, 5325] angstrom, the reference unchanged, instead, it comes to 0.30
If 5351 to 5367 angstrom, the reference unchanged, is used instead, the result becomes -0.38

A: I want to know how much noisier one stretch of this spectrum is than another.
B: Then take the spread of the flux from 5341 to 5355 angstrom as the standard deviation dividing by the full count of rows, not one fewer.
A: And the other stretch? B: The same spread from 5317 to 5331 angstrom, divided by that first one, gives 2.2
